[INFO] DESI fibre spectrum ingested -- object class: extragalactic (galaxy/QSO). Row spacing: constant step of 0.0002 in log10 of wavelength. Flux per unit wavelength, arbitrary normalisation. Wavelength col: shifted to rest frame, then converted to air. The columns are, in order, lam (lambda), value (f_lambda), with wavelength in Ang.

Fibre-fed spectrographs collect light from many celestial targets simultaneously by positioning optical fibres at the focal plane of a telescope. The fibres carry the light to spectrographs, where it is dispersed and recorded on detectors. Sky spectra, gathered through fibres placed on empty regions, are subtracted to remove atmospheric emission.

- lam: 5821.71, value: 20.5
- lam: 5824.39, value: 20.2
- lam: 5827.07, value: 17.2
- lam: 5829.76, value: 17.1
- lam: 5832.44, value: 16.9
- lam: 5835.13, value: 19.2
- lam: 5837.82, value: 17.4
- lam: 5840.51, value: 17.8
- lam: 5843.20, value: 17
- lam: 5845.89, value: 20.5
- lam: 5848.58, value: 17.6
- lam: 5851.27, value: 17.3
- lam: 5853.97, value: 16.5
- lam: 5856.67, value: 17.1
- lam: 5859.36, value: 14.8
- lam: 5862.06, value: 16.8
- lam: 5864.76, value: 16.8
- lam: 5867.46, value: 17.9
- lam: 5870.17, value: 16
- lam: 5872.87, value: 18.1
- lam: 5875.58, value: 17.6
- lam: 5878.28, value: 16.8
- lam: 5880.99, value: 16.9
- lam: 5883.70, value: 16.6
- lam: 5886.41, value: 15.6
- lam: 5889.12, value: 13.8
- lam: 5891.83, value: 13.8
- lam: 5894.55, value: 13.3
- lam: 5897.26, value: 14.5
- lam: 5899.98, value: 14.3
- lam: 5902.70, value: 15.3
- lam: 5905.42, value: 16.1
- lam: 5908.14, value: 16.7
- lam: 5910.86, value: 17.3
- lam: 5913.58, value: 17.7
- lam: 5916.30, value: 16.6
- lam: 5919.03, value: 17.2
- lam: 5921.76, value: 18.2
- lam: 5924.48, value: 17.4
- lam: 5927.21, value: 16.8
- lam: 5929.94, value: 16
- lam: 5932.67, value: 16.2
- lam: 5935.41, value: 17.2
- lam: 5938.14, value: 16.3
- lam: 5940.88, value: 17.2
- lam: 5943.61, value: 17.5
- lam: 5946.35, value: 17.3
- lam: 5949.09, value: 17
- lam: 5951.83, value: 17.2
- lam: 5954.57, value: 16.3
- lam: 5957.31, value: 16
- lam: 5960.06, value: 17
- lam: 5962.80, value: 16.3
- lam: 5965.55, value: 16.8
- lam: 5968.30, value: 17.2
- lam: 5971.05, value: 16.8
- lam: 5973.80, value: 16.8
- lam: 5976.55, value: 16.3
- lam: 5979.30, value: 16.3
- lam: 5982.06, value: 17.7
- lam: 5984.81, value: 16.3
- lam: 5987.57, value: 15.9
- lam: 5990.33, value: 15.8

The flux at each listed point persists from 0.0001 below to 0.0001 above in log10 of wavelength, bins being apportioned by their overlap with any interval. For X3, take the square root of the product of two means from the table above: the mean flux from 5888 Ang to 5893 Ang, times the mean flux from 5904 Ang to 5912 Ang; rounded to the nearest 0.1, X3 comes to 15.2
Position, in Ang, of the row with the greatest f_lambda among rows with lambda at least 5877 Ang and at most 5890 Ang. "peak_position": 5880.99 Ang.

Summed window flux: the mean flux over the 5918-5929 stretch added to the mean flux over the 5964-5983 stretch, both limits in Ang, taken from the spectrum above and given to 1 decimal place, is 34.2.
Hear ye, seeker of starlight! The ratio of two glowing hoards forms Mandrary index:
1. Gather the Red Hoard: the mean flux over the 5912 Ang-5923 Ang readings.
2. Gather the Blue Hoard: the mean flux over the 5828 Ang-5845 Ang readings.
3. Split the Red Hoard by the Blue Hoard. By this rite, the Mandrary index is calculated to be 0.99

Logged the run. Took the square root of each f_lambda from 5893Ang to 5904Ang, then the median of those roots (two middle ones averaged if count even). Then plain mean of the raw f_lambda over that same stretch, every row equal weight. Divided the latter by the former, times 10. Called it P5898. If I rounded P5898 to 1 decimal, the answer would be 37.8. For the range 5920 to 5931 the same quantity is 41.4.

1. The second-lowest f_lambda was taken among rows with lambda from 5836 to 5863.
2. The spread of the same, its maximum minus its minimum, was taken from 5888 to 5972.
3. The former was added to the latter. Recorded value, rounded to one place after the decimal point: 21.4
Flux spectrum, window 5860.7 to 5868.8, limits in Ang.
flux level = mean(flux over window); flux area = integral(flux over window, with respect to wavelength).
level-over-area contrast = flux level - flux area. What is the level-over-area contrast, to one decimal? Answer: -121.9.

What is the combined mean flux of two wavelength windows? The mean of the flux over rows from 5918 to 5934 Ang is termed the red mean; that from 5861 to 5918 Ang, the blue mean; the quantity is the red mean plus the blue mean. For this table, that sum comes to 33.1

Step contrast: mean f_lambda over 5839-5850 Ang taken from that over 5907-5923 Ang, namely -0.9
